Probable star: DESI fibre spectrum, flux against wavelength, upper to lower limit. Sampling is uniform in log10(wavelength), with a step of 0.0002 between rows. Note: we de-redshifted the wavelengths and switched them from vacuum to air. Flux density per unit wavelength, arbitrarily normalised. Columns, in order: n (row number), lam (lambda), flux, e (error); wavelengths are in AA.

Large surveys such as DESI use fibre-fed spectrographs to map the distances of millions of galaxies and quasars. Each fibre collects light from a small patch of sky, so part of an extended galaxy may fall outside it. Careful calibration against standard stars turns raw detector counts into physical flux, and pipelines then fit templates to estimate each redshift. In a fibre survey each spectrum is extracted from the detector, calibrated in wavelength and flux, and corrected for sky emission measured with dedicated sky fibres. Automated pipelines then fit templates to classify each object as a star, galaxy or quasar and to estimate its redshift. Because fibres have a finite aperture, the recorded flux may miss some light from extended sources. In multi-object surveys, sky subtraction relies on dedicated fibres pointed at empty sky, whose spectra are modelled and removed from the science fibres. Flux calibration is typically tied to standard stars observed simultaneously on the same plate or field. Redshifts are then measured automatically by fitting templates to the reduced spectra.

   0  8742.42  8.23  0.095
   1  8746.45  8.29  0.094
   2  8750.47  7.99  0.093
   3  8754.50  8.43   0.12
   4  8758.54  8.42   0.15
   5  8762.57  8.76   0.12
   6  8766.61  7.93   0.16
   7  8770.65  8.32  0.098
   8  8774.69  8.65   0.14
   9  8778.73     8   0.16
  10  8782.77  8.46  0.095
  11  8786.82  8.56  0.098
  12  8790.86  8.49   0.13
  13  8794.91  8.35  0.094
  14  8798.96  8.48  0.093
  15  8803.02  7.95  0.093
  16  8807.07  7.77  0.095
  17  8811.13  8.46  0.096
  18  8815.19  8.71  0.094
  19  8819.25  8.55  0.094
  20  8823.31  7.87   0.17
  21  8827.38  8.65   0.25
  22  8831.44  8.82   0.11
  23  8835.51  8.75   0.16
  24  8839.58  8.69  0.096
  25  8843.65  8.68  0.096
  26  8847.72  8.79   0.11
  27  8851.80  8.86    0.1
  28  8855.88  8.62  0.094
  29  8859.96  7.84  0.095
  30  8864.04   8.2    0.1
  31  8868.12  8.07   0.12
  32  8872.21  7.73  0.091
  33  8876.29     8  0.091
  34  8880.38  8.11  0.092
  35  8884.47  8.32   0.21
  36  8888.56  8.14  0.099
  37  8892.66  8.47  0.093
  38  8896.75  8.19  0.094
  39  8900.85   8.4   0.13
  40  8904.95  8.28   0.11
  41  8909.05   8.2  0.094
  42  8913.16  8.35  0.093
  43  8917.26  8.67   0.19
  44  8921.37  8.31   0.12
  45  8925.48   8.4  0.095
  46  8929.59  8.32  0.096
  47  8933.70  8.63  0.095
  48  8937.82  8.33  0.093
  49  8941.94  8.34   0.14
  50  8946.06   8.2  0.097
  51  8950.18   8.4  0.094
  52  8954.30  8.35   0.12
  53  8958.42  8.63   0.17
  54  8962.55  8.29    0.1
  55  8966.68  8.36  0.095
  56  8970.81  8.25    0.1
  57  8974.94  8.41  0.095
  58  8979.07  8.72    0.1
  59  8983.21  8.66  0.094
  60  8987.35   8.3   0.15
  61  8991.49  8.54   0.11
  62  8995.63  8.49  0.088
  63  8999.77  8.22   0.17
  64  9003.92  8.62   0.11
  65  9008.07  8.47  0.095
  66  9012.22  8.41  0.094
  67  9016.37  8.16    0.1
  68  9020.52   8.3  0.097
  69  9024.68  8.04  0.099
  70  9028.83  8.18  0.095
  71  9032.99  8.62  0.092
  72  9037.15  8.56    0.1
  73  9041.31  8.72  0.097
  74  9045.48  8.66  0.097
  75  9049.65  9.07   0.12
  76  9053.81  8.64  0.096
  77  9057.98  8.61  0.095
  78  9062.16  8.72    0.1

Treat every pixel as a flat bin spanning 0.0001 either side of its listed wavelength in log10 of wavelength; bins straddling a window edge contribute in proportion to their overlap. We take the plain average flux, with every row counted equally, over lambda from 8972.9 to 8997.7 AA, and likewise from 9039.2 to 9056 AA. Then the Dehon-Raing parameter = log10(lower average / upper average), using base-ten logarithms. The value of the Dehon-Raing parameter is -0.013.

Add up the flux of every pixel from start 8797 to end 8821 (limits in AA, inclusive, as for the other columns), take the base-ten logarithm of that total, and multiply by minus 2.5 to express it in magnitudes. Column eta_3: -4.25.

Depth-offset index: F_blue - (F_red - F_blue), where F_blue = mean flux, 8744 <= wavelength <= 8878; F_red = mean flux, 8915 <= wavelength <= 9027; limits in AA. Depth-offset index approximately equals 8.34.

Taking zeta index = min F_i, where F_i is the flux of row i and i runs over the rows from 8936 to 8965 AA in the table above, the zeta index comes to 8.2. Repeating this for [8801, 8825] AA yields 7.77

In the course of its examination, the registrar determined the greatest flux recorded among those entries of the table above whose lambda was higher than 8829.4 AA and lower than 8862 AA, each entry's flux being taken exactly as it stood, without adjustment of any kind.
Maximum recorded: 8.86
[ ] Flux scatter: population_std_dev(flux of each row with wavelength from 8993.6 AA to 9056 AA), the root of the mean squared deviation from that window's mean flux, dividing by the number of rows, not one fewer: 0.26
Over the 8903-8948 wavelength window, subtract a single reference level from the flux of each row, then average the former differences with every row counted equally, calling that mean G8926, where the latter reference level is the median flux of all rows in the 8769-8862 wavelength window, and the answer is -0.18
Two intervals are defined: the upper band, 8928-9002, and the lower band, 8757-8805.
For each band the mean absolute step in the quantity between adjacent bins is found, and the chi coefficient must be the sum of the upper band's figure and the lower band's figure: 0.553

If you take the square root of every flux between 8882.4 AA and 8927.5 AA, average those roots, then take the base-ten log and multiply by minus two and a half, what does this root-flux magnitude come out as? -1.15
